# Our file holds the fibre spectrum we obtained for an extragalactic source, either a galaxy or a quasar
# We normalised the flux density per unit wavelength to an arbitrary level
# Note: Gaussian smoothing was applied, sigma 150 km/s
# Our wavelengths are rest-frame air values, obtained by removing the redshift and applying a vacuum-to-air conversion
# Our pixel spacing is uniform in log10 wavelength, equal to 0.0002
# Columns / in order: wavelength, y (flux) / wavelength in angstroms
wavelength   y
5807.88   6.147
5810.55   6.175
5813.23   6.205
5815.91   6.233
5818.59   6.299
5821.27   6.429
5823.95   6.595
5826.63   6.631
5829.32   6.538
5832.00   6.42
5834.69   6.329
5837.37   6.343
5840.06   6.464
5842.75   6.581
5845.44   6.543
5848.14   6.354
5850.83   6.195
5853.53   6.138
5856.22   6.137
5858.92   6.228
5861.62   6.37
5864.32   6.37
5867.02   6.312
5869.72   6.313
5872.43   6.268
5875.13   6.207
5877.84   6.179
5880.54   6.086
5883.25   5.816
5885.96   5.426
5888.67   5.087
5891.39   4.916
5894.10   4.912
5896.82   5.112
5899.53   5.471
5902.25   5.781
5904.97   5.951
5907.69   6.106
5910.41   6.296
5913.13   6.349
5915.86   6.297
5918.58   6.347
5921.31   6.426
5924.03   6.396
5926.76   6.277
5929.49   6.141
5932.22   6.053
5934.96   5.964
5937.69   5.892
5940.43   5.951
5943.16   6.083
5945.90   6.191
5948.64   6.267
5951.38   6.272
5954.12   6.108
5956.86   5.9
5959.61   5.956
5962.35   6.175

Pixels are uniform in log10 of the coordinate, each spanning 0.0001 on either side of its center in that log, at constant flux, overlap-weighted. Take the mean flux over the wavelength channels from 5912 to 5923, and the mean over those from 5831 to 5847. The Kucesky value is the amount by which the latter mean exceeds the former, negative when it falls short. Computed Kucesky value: 0.09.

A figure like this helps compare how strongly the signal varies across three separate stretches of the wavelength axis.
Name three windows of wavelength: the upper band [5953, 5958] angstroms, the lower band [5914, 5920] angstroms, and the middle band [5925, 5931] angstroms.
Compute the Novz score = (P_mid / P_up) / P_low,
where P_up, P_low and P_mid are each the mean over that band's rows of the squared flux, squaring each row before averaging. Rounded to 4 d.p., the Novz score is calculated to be 0.0268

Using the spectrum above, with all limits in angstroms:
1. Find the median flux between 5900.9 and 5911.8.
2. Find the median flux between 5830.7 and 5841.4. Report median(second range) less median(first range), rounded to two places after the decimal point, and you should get 0.35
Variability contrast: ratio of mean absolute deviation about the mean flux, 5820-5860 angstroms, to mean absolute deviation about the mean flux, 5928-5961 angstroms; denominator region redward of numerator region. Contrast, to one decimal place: 1.2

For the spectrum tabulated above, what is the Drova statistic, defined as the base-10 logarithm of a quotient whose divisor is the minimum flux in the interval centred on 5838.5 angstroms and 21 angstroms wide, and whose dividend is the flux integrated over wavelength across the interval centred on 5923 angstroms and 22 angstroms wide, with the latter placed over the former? 1.34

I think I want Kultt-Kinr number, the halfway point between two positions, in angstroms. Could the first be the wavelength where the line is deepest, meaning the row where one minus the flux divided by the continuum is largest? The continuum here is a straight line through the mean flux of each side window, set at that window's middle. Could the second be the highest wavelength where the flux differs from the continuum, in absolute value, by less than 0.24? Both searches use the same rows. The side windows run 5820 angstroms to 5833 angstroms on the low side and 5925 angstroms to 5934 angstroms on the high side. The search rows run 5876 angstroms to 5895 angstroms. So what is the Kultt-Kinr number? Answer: 5884.6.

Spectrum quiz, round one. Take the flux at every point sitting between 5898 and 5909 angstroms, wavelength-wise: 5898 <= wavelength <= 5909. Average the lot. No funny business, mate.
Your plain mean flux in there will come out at 5.8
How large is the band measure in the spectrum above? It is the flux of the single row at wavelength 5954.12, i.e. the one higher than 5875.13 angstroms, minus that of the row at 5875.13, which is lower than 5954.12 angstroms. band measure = -0.1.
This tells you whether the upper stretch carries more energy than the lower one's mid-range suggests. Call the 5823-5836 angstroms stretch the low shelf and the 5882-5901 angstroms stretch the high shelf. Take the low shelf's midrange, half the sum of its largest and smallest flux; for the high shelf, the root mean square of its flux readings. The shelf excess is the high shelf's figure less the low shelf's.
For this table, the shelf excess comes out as -1.22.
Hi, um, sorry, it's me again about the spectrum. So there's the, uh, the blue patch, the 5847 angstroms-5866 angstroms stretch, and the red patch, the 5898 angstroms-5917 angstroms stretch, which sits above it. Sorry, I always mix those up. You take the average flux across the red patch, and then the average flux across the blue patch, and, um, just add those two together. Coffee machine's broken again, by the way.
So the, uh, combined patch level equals 12.3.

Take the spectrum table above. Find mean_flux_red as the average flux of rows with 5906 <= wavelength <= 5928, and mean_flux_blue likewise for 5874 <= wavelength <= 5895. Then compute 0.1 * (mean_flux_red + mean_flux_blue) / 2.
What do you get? 0.595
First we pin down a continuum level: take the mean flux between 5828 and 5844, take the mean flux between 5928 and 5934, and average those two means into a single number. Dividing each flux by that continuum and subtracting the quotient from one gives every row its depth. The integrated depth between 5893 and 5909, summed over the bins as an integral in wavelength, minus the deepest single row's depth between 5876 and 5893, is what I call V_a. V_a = 1.6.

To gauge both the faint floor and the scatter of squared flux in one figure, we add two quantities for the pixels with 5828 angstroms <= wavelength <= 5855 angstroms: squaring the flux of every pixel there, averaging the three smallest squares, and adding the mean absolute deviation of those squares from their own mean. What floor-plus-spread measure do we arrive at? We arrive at 40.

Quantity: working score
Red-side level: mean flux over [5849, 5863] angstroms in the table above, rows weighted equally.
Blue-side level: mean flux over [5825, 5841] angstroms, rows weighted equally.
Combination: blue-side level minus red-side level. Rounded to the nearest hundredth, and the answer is 0.24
